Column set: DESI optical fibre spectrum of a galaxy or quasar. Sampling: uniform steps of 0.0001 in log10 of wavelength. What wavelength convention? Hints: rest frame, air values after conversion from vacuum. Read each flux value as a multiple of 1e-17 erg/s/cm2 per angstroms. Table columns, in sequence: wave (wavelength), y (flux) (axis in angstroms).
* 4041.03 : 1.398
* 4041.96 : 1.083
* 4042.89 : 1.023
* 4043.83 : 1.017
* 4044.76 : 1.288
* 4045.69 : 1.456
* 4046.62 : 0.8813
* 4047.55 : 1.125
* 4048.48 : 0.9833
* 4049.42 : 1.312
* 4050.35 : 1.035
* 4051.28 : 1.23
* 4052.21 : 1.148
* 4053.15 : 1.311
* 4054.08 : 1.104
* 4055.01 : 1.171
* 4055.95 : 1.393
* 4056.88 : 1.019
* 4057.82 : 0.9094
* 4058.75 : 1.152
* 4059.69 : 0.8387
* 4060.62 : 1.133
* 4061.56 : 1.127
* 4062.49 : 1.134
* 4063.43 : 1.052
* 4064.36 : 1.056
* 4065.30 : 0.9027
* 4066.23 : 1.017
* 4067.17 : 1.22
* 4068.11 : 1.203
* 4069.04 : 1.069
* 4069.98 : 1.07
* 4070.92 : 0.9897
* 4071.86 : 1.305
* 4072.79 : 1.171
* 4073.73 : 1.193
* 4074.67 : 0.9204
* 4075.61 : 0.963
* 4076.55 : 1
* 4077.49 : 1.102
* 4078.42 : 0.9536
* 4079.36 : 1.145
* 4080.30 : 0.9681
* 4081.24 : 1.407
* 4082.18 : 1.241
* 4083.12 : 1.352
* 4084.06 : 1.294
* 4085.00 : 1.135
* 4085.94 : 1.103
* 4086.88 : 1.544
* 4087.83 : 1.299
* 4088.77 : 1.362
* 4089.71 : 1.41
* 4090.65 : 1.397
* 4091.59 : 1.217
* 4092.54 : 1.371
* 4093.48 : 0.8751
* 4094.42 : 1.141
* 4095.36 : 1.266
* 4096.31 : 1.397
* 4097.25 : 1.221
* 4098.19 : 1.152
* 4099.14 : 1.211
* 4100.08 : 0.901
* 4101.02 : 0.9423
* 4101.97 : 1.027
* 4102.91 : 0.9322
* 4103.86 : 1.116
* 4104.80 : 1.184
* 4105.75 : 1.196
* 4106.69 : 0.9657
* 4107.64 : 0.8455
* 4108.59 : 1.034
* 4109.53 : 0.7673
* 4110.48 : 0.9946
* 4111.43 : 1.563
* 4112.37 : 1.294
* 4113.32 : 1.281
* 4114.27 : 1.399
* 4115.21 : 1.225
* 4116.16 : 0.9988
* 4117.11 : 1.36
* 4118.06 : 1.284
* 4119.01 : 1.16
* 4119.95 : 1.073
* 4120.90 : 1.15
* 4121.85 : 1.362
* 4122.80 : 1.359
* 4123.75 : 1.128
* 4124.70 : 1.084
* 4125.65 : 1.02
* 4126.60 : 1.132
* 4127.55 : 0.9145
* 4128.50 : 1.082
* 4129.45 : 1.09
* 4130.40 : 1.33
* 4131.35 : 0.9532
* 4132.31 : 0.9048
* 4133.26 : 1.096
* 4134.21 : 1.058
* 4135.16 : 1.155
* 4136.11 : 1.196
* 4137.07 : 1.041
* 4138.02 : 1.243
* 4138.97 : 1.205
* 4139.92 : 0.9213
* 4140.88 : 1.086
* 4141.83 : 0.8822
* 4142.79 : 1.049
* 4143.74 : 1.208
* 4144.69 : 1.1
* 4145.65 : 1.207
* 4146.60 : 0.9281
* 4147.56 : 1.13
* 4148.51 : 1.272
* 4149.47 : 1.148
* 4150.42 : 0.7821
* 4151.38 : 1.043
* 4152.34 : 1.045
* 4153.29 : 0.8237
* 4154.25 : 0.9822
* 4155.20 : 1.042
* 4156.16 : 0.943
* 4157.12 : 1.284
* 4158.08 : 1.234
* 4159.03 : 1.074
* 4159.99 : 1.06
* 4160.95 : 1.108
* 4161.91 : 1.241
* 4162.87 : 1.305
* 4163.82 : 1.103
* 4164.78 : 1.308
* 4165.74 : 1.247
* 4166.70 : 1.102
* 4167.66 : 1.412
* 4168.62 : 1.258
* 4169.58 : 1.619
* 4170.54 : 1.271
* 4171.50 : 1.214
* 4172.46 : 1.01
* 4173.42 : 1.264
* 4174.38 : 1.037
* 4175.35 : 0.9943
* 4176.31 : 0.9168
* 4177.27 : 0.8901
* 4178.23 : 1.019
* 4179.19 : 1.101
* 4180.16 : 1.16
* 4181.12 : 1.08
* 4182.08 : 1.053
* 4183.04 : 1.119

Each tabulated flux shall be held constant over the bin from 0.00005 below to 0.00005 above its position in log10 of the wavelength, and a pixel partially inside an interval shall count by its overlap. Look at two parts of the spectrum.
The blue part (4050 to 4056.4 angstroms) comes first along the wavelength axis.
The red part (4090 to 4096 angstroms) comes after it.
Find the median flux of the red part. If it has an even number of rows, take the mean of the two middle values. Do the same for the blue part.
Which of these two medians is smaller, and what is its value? 1.17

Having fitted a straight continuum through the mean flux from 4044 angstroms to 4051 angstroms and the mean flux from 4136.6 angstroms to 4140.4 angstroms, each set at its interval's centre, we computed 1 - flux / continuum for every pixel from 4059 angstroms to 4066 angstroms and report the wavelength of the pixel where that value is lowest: 4062.49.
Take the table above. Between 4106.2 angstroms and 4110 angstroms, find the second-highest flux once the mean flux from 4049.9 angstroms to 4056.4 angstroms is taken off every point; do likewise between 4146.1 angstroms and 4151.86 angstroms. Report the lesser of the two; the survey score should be -0.23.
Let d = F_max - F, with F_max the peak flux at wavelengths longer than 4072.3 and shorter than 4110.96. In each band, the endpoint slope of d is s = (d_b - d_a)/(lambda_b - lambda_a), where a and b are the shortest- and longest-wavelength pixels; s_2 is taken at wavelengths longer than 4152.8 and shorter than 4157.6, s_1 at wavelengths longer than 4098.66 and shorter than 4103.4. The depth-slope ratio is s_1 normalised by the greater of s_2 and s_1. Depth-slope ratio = 1.0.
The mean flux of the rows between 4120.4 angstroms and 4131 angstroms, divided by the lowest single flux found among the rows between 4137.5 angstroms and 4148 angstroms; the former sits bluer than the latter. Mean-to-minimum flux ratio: 1.30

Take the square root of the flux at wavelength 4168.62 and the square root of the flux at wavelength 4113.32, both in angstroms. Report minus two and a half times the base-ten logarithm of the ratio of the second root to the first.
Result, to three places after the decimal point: -0.010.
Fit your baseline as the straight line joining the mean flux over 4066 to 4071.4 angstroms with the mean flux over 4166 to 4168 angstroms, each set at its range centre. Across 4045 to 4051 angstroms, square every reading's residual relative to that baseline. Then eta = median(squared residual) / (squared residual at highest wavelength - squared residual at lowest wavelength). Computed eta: -0.1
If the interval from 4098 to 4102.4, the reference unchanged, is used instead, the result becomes 1.0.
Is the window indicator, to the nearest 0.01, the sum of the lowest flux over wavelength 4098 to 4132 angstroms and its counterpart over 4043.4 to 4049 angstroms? 1.65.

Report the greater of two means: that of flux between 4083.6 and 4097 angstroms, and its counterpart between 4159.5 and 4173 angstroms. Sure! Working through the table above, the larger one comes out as 1.27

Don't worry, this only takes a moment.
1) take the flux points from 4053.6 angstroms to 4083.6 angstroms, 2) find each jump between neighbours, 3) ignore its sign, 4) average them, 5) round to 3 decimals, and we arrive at 0.148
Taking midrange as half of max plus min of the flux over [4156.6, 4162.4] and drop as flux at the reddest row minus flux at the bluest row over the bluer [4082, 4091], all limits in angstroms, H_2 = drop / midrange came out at 0.13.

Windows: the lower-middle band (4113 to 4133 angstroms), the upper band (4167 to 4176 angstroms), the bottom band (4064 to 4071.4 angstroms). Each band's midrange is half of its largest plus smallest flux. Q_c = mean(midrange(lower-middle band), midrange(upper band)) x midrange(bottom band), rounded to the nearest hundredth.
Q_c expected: 1.30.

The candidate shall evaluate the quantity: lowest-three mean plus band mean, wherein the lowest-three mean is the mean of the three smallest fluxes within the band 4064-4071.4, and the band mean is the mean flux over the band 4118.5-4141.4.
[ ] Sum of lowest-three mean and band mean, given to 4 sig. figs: 2.084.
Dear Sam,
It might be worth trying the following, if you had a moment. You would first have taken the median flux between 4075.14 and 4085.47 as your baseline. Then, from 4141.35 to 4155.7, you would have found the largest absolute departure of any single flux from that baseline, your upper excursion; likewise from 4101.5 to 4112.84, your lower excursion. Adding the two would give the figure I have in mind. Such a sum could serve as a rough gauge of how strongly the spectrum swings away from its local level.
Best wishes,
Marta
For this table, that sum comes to 0.78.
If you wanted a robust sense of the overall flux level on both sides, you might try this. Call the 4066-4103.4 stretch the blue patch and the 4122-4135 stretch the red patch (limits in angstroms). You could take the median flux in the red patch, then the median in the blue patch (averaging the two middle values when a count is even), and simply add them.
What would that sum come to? 2.25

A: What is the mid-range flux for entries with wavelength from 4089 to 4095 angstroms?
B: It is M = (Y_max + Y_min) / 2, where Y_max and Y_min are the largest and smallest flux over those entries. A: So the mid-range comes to 1.14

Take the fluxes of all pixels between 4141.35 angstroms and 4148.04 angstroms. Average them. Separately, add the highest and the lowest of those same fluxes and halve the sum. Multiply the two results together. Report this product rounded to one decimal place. 1.1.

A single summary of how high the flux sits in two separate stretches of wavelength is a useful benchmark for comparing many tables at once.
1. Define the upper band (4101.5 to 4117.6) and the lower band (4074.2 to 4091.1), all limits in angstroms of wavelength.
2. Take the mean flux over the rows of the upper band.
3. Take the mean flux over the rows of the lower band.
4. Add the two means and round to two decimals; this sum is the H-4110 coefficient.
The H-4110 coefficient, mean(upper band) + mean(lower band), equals 2.33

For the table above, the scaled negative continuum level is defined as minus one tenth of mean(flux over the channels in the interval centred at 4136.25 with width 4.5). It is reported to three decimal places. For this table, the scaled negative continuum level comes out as -0.114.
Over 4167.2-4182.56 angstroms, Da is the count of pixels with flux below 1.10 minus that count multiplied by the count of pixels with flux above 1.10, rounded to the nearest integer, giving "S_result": -56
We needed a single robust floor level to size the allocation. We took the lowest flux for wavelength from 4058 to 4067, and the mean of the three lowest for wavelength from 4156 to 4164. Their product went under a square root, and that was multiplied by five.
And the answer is 4.6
